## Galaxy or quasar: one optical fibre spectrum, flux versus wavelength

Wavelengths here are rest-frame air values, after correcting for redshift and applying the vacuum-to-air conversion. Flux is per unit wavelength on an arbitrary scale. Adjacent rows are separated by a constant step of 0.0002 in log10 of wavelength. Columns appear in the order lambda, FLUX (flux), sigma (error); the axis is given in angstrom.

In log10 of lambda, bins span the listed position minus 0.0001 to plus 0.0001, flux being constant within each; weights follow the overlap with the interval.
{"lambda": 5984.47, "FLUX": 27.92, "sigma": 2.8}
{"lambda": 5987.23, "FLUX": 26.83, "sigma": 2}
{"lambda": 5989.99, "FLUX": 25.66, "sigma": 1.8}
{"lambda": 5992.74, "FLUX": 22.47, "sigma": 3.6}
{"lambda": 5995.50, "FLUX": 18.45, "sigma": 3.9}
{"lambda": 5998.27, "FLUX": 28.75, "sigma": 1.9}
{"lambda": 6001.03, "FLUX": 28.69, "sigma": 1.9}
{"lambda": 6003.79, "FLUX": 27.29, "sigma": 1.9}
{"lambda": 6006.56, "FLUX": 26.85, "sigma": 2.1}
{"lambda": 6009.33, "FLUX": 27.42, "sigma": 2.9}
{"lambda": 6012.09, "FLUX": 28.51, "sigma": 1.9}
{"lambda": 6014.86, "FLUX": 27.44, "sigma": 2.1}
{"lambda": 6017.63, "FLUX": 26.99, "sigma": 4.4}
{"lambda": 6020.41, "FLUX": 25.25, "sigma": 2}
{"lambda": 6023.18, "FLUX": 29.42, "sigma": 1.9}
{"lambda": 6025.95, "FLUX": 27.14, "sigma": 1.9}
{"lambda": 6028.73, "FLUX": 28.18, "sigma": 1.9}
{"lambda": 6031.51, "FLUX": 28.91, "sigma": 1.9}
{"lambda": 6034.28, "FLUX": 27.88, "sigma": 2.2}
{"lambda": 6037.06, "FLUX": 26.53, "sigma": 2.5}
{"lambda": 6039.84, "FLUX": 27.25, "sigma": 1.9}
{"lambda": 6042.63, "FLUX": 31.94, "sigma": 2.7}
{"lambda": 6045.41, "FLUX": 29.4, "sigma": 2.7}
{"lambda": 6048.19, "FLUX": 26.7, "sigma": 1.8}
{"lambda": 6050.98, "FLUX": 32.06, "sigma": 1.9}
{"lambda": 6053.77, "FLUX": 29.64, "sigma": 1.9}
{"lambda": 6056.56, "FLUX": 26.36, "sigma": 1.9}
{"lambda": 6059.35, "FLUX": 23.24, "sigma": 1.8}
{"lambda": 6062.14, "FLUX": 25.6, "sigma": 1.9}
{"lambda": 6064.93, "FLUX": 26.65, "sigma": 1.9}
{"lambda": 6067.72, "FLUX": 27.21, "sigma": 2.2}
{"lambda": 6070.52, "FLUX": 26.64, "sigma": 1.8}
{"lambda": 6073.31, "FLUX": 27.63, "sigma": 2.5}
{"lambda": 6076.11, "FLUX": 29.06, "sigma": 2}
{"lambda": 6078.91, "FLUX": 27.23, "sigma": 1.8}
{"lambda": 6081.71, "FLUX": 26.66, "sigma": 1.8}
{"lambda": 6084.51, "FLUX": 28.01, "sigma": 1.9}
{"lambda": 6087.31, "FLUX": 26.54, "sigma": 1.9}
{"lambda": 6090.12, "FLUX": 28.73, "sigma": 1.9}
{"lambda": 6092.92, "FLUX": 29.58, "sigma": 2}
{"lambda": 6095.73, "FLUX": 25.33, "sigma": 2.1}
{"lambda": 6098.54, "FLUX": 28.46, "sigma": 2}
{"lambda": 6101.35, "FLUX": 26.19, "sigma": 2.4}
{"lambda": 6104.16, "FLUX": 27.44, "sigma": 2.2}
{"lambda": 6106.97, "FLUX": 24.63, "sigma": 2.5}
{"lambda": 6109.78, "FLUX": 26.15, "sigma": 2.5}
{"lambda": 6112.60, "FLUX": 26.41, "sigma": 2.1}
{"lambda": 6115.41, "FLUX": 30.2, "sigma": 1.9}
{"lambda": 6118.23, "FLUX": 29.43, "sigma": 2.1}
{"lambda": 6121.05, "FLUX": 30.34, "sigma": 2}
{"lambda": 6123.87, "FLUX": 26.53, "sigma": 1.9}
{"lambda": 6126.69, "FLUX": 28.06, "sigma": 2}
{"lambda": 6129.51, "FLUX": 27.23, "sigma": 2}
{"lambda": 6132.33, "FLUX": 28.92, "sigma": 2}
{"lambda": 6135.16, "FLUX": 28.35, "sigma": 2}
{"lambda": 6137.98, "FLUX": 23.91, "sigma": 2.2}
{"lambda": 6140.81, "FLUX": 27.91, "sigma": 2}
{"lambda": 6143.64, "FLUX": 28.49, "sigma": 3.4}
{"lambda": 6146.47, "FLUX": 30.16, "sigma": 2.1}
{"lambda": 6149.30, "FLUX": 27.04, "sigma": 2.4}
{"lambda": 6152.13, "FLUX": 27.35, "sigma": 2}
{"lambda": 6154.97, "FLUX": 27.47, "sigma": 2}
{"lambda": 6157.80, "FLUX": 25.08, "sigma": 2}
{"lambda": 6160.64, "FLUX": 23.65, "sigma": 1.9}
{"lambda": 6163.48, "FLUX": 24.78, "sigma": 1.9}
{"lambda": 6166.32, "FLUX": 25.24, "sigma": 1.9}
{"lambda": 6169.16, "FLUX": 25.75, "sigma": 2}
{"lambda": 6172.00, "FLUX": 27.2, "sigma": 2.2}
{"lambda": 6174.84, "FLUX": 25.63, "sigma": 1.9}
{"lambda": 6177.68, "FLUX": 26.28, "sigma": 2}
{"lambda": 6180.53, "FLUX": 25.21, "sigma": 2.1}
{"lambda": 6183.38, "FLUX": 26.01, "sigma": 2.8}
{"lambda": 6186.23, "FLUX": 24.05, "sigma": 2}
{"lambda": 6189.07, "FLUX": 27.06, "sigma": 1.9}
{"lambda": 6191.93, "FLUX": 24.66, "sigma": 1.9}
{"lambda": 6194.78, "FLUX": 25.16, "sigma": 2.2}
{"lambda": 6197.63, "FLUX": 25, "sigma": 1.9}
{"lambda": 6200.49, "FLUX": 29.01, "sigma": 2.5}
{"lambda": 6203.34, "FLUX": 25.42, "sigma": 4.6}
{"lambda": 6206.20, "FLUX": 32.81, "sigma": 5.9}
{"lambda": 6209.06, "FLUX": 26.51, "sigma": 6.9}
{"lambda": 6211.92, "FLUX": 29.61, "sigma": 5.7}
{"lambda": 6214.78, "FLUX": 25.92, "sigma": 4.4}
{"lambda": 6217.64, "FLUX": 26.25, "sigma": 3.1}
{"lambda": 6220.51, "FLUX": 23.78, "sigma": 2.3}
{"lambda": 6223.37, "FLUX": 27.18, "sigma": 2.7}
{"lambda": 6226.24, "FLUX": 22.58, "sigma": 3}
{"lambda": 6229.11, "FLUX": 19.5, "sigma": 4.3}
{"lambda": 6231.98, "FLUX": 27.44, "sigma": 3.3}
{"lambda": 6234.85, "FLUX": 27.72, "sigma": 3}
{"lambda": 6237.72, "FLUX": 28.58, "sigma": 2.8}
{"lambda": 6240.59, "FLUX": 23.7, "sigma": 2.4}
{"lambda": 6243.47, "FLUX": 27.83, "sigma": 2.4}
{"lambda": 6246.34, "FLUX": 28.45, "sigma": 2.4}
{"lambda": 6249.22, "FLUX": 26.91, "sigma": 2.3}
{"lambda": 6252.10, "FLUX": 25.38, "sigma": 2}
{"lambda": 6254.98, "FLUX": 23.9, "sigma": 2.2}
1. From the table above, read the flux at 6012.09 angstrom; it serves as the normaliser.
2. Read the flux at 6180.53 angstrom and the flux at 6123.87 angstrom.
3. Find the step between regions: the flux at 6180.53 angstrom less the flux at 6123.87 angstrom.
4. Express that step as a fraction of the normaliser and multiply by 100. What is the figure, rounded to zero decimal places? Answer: -5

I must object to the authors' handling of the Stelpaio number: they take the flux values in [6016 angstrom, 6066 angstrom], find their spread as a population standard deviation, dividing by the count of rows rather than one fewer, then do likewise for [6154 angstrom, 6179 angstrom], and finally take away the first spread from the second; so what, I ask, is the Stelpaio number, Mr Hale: -1.0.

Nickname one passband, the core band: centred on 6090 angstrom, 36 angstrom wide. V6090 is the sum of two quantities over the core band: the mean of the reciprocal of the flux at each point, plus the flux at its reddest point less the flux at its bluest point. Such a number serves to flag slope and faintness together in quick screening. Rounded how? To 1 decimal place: -3.0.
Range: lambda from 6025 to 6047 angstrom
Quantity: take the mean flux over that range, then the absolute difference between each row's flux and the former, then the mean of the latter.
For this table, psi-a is 1.3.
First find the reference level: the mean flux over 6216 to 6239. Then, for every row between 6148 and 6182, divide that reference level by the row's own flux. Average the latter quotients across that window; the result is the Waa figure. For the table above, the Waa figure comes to 0.982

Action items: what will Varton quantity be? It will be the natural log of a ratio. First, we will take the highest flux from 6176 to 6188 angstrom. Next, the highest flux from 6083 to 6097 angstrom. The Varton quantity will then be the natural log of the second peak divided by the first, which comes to 0.12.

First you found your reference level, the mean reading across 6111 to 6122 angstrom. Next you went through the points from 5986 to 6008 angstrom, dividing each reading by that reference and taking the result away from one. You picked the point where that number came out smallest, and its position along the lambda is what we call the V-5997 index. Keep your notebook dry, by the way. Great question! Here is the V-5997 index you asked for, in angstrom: 5998.27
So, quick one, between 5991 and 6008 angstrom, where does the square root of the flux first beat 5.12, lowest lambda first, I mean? 5998.27 angstrom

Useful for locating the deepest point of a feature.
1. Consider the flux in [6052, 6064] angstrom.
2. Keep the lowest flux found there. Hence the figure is 23.24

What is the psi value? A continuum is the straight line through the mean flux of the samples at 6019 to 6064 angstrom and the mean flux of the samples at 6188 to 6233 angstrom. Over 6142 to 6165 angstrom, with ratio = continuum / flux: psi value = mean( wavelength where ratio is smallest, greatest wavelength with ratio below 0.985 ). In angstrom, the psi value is 6150.7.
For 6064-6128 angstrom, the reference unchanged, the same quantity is 6123.9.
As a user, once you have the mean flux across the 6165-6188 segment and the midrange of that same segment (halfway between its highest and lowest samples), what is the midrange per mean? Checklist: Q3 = 1.00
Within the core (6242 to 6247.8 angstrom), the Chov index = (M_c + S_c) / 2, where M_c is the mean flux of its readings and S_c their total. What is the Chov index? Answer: 42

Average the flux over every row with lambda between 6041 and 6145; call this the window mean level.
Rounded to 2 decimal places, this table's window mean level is 27.64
